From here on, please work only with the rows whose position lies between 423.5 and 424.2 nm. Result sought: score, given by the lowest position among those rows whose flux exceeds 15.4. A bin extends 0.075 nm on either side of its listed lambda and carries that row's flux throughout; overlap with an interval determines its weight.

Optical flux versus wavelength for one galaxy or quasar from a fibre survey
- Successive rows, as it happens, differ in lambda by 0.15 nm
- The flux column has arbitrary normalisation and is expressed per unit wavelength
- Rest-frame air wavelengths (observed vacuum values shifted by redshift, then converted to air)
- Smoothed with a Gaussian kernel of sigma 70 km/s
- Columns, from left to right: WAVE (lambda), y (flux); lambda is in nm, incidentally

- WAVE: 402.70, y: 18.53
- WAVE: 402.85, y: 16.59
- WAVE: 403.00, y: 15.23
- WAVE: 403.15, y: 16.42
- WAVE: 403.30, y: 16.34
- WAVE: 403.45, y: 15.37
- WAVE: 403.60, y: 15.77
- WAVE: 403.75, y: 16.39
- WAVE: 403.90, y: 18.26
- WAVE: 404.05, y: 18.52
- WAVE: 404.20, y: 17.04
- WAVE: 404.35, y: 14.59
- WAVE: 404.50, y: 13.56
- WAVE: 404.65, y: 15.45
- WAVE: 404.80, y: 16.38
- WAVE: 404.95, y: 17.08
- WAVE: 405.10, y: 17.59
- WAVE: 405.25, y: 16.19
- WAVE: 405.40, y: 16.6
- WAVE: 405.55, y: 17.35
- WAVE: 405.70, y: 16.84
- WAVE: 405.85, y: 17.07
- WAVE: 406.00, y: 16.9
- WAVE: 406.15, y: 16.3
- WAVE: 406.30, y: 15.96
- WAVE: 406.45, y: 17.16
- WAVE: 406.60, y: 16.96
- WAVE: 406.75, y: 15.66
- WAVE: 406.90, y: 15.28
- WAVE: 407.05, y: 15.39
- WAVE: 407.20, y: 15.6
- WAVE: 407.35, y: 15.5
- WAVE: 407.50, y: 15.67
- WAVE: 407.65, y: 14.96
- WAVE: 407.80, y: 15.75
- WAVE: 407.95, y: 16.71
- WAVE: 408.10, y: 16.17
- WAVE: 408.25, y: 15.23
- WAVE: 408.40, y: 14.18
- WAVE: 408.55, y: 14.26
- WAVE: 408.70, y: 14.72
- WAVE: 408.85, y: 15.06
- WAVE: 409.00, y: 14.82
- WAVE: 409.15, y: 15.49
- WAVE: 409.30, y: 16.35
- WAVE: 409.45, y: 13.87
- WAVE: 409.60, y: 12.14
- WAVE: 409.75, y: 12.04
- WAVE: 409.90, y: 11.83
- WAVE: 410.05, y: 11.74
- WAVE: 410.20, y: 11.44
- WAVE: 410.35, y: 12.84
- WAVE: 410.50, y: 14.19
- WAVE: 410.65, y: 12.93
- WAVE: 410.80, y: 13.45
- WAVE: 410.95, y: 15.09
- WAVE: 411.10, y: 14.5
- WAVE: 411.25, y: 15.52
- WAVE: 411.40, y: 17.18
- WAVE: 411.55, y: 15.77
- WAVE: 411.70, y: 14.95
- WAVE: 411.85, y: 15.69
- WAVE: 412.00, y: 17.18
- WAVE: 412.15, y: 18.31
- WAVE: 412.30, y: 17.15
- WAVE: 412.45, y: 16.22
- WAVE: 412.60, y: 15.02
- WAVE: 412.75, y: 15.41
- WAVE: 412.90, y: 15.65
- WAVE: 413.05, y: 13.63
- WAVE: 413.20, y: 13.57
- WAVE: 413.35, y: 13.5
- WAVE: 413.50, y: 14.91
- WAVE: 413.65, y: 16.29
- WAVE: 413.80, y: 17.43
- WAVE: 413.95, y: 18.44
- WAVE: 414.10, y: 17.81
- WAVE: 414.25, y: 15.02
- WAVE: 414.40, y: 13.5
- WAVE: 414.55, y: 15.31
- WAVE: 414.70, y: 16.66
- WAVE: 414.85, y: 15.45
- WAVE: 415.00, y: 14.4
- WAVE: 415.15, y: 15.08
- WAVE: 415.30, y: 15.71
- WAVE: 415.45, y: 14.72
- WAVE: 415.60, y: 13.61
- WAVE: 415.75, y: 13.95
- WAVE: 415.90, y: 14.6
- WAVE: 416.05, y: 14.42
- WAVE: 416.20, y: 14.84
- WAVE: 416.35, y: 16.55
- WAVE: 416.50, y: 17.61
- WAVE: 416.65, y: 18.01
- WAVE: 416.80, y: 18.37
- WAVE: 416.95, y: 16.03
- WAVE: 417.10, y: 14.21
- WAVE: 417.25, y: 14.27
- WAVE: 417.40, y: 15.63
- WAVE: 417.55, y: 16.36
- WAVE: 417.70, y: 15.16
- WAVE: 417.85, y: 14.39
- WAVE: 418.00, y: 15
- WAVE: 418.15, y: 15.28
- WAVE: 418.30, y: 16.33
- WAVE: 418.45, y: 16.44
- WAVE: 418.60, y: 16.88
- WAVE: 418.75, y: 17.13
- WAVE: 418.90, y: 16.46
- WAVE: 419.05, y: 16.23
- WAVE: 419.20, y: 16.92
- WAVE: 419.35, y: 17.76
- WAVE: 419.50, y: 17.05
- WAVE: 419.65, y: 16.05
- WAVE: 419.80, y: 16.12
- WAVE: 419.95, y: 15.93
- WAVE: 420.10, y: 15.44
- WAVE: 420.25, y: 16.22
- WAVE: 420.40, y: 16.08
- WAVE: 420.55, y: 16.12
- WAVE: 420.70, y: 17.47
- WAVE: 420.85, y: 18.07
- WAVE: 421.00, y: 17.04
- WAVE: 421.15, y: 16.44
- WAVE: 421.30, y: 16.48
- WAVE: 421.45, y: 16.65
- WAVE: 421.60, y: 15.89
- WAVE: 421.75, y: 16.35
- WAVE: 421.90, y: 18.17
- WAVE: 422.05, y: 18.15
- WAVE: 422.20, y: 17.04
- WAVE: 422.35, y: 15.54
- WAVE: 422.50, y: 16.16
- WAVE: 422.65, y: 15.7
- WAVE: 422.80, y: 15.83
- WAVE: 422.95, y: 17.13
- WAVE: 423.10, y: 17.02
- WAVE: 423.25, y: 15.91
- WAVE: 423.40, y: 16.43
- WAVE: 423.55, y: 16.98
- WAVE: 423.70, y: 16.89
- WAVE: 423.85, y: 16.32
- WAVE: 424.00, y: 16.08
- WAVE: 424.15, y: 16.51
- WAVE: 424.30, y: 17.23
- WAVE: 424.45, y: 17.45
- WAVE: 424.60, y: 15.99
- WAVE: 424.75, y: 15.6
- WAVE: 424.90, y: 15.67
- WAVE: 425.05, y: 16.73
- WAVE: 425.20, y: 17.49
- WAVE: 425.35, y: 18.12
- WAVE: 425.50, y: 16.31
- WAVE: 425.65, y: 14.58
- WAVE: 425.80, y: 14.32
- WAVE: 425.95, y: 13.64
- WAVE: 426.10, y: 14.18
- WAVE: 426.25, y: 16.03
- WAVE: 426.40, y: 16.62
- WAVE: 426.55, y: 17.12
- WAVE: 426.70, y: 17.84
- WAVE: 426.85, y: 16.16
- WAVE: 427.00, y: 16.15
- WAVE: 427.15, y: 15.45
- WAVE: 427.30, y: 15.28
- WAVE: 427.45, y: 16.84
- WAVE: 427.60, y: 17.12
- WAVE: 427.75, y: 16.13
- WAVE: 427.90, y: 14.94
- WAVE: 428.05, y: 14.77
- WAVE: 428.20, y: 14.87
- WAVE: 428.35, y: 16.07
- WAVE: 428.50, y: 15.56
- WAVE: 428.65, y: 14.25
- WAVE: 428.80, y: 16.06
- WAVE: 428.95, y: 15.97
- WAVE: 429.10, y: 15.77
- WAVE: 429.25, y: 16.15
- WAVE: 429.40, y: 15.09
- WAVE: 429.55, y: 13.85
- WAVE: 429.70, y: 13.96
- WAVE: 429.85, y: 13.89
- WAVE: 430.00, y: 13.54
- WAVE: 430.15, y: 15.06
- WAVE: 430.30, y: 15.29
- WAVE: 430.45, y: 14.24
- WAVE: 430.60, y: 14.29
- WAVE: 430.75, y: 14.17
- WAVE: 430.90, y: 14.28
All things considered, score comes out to 423.55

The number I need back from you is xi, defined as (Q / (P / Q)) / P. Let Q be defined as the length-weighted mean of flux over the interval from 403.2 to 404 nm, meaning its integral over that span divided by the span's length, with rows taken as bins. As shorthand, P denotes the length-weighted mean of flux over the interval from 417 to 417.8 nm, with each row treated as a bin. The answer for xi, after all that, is 1.19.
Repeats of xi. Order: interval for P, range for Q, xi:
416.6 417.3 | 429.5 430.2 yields 0.75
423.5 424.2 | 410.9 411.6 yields 0.89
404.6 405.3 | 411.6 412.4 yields 1.00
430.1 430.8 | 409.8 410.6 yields 0.72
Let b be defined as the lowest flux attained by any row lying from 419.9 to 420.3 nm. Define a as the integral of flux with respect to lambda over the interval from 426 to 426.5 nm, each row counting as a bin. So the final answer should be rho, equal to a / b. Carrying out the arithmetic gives 0.505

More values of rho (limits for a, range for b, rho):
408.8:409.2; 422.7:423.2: 0.382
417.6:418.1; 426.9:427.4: 0.489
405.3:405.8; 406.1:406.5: 0.529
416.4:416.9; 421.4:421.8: 0.561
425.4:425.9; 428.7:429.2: 0.480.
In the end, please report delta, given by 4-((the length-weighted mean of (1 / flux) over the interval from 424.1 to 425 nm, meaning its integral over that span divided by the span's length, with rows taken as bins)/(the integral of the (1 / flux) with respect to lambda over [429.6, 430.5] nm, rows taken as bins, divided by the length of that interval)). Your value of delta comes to 3.13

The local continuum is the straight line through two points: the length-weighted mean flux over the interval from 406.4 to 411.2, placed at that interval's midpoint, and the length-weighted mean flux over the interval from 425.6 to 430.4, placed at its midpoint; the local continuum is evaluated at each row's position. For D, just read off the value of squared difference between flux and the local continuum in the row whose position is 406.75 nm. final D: 1.3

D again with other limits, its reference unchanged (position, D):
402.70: 17.7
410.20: 10.3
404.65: 1.1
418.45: 2.1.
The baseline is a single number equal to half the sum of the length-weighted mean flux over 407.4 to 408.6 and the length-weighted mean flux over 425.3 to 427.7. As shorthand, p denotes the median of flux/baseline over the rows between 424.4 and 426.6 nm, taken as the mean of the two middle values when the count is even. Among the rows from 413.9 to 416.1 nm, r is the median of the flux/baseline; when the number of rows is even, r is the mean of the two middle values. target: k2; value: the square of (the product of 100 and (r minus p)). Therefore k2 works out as 42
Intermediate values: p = 1.02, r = 0.958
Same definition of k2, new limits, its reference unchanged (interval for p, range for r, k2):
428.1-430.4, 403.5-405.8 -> 93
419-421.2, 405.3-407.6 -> 0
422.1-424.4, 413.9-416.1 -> 81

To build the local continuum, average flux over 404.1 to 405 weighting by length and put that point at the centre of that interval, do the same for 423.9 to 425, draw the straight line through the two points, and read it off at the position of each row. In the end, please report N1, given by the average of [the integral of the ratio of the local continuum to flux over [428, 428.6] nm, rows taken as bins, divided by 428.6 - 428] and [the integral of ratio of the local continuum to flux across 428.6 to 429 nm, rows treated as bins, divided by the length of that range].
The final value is 1.08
